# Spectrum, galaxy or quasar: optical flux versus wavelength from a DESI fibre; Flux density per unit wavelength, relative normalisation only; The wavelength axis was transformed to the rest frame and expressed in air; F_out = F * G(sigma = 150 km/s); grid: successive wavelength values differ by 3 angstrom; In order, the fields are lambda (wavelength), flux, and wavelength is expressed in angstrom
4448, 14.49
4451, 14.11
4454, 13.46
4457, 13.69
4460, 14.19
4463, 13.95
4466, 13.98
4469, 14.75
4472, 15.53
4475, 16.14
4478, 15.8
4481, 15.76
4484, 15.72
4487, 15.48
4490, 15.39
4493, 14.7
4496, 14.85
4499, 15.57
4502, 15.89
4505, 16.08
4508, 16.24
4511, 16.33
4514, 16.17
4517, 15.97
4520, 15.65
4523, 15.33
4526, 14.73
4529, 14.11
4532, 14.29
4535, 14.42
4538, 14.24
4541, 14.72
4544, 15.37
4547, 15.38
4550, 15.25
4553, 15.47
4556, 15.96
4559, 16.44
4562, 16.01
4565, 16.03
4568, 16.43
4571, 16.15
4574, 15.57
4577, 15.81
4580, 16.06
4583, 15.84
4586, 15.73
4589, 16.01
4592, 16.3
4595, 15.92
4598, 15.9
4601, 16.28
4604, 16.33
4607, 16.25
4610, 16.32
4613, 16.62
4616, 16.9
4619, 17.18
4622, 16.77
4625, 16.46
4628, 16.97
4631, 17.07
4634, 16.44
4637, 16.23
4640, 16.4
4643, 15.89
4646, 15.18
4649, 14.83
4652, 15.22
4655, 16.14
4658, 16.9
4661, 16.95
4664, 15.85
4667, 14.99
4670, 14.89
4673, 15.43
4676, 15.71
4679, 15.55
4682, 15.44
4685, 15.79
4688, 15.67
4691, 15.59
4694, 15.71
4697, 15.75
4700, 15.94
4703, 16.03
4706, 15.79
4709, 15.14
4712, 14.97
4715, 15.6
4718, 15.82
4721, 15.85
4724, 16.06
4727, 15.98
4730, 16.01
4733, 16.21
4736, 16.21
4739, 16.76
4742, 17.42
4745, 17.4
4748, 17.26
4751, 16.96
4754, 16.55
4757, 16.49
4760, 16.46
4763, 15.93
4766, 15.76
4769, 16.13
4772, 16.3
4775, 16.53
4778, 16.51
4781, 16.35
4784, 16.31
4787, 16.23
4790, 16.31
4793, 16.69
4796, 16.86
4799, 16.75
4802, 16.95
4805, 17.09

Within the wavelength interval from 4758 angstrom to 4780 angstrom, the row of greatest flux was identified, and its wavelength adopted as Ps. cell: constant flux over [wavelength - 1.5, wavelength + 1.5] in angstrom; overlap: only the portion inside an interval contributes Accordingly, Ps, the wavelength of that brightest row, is 4775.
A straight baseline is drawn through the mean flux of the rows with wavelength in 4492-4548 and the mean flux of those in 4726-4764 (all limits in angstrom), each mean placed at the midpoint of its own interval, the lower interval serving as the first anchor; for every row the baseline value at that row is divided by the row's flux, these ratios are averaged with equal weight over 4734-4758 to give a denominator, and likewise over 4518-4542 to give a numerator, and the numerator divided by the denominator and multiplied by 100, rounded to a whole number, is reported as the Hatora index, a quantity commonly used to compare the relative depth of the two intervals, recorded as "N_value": 106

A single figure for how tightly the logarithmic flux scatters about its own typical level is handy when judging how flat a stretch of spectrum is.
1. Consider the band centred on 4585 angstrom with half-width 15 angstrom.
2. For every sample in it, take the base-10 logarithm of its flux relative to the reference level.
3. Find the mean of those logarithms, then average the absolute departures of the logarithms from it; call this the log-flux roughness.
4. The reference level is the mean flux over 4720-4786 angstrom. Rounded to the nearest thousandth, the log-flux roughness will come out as 0.004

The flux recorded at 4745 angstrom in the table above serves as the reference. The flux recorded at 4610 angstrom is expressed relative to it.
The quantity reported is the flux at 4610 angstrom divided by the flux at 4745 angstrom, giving 0.94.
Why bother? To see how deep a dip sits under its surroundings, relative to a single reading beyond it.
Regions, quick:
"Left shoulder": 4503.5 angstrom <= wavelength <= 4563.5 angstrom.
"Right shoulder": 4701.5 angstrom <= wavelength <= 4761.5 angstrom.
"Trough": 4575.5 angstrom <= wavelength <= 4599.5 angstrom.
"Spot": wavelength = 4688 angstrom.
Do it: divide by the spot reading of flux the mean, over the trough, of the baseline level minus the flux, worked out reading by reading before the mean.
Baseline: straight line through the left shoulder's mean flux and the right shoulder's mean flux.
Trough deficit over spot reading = -0.020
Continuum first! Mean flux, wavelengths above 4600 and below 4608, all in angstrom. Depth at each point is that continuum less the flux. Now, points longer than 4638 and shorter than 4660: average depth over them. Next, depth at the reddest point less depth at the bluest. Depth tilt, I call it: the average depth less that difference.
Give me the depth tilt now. 1.0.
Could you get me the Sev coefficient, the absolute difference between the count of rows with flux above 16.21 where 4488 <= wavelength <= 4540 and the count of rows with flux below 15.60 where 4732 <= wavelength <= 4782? 2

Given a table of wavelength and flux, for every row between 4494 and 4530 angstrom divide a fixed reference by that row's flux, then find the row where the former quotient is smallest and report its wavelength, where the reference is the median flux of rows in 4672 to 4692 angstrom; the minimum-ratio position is 4511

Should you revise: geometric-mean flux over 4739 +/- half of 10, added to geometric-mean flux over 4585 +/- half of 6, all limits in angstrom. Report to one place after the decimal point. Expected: 32.6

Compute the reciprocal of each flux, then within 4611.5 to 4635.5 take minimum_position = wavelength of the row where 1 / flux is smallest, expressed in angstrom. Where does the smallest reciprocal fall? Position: 4619 angstrom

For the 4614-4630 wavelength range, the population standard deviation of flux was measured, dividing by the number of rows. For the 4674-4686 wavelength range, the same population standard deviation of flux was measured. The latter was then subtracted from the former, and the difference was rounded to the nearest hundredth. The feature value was 0.10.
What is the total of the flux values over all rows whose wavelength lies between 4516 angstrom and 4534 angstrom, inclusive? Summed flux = 90.1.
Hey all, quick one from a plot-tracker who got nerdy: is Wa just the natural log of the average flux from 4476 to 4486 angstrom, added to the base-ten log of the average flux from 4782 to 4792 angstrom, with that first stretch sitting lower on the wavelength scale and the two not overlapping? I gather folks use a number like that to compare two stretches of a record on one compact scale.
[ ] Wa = 3.97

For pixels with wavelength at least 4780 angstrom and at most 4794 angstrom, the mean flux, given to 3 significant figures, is 16.4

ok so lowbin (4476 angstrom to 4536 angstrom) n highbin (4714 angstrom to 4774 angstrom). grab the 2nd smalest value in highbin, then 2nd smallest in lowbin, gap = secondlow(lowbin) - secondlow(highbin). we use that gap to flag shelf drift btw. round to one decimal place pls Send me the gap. -1.5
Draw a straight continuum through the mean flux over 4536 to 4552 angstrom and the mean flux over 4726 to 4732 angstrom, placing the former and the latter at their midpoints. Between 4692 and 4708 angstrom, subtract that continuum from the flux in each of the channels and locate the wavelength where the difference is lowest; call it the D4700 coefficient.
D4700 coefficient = 4694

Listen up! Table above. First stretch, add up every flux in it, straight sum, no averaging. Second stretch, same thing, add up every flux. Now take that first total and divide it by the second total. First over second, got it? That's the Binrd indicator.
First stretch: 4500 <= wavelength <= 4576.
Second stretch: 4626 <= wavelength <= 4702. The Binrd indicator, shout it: 0.979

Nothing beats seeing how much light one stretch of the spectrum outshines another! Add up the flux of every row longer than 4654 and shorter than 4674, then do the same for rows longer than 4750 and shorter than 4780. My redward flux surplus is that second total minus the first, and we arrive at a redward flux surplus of 52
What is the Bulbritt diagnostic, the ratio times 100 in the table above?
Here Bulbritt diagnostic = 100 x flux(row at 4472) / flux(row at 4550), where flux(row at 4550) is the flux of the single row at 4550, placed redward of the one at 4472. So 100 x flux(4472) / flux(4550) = 102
